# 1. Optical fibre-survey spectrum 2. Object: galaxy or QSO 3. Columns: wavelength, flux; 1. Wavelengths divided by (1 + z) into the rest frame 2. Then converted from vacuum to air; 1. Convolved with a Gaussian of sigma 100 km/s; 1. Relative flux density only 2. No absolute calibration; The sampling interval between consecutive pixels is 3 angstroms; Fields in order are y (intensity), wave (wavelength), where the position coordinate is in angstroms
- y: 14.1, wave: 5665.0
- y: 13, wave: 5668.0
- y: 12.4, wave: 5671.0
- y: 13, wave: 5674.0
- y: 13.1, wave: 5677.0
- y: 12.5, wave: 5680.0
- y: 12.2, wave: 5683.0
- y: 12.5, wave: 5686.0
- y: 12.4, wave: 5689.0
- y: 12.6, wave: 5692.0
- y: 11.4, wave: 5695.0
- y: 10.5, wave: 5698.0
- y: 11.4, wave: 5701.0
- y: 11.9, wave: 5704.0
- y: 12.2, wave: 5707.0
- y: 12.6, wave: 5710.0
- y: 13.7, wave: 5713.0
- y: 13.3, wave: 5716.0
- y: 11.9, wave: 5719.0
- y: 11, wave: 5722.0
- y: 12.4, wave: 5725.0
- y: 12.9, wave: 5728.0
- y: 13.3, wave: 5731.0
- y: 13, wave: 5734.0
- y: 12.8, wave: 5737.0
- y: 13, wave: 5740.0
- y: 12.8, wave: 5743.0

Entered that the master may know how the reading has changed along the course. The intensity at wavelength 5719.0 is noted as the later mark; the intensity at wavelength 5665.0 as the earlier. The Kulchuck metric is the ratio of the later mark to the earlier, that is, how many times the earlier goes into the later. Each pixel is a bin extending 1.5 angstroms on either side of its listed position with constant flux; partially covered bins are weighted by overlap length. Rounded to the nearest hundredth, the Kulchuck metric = 0.84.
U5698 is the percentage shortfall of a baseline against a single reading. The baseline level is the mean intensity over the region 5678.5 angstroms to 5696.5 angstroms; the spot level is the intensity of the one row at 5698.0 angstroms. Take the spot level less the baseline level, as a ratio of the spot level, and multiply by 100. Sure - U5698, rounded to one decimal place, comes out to -16.8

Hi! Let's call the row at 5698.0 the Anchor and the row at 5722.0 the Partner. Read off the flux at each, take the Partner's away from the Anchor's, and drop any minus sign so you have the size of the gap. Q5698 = 0.5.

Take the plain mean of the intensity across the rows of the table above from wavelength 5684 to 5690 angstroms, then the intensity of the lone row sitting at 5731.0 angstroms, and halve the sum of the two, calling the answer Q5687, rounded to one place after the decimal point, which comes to 12.9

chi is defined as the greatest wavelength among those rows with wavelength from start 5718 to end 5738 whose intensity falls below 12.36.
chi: 5722.0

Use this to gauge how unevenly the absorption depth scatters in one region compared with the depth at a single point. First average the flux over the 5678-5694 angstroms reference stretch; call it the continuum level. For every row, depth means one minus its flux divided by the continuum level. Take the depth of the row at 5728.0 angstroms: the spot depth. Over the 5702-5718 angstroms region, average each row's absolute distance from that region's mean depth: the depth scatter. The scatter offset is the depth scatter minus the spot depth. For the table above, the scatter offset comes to 0.09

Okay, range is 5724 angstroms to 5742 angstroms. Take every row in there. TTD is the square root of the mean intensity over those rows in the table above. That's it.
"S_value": 3.59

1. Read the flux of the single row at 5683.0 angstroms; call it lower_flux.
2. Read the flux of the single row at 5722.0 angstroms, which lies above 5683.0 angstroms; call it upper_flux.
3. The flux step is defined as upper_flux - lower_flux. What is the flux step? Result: -1.2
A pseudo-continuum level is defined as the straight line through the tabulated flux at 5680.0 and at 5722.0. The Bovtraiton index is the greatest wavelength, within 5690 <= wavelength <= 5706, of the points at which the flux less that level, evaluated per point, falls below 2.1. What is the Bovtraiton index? 5704.0 angstroms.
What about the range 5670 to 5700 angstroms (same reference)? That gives 5698.0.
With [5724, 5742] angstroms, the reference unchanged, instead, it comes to 5725.0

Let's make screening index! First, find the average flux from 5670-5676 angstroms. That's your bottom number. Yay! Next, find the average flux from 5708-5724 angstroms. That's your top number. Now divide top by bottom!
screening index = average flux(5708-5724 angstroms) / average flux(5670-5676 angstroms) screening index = 0.98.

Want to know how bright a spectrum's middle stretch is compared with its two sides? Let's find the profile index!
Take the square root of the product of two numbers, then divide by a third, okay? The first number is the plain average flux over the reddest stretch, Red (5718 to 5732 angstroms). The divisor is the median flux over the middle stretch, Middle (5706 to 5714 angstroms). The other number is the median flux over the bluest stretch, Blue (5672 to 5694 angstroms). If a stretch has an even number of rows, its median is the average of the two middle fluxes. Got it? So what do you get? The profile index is 0.98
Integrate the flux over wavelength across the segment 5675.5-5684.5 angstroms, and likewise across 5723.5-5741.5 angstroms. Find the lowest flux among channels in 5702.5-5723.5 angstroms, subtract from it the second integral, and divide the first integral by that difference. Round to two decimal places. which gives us -0.51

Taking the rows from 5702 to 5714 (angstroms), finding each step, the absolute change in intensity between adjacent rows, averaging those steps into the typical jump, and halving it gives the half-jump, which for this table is 0.30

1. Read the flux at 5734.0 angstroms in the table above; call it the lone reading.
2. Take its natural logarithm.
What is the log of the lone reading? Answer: 2.56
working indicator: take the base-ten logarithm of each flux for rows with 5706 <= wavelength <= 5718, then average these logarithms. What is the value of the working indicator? 1.11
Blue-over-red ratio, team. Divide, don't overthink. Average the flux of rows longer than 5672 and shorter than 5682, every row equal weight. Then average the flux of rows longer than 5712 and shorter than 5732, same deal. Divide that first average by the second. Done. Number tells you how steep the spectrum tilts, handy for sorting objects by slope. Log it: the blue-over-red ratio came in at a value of 1.02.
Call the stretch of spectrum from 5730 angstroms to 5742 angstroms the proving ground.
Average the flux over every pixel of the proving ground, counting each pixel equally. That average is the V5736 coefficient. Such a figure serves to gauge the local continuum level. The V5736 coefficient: 13.0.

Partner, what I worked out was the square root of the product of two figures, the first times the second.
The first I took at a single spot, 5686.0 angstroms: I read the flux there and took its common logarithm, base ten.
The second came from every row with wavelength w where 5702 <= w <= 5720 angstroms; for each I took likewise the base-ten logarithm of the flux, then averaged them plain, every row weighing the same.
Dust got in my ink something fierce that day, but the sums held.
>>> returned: 1.10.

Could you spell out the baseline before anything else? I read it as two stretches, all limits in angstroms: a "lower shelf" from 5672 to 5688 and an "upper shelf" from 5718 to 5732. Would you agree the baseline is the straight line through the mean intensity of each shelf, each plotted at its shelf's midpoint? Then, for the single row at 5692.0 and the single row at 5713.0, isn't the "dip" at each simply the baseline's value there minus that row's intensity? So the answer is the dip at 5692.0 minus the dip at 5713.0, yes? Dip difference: 1.3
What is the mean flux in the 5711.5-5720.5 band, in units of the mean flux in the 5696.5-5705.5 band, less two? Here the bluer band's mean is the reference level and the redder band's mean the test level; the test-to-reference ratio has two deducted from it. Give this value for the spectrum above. -0.85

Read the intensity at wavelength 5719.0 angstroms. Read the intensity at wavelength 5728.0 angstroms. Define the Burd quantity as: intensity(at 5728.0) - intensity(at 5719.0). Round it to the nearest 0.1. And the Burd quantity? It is 1.0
